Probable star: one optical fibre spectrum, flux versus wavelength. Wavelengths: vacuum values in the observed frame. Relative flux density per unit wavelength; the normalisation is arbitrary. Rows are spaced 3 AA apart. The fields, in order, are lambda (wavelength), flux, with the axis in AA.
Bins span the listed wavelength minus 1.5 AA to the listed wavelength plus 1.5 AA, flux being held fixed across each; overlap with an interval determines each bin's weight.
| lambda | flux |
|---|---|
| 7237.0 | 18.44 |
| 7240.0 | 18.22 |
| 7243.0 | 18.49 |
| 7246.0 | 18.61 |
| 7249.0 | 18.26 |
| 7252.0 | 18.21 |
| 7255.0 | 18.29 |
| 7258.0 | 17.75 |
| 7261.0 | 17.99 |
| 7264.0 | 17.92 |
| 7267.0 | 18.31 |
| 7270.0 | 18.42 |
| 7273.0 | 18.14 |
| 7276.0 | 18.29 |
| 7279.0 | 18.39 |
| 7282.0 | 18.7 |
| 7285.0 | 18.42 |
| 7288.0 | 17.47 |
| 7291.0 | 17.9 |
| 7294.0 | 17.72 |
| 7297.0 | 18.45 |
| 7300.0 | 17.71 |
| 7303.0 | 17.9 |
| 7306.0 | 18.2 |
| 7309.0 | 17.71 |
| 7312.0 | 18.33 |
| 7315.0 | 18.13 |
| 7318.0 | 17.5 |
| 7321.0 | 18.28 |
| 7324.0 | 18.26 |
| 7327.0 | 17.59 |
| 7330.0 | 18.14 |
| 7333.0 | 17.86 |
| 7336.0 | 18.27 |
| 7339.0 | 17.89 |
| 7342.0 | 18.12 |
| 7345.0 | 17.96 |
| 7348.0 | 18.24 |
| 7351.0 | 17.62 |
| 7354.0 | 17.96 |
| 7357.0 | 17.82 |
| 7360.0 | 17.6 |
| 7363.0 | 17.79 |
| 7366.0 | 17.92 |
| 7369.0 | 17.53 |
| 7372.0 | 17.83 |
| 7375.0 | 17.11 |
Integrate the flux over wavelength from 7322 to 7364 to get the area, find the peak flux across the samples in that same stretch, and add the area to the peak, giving 772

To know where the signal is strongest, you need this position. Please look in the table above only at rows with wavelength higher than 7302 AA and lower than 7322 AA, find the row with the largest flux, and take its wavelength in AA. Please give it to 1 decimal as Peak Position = 7312.0 AA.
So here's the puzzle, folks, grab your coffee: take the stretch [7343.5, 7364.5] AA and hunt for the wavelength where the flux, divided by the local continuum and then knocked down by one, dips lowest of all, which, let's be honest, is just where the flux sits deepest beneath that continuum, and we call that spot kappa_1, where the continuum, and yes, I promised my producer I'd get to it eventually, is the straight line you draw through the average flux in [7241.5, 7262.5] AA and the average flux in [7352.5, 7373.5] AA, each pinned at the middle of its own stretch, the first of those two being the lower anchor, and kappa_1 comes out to 7351.0 AA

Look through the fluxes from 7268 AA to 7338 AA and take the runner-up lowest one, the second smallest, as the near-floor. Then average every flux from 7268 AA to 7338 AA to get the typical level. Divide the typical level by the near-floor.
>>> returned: 1.03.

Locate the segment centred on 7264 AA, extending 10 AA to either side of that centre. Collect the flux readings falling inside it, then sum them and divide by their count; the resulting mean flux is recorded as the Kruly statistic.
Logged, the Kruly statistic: 18.1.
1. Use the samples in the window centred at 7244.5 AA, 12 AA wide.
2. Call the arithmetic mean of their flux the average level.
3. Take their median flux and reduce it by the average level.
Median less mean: -0.020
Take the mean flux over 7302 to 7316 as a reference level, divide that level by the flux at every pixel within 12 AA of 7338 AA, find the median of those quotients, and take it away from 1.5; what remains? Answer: 0.499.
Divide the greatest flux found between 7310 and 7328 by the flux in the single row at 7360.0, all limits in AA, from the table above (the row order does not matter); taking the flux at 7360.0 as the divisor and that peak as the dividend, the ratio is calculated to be 1.04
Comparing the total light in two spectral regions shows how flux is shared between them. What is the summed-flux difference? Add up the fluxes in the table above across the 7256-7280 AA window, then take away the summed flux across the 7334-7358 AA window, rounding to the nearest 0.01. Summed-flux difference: 1.33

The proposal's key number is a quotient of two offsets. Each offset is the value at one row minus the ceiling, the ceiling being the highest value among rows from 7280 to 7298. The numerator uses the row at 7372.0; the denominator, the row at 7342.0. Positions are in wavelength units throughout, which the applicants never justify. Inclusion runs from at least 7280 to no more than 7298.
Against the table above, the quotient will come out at 1.5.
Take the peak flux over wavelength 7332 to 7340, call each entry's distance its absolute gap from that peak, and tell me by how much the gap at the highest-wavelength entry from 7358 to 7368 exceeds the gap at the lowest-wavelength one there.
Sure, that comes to -0.32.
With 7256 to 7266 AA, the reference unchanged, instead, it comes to -0.17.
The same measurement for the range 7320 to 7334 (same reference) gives 0.40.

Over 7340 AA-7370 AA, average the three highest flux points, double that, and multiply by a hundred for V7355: 3621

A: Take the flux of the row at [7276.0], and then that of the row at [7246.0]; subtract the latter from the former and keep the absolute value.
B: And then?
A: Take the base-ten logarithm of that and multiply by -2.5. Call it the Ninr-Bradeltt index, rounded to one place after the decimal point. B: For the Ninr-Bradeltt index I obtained 1.2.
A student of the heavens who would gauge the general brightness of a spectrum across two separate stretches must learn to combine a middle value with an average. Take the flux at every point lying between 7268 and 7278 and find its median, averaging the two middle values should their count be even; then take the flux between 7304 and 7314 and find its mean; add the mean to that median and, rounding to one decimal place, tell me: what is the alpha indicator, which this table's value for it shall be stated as 36.4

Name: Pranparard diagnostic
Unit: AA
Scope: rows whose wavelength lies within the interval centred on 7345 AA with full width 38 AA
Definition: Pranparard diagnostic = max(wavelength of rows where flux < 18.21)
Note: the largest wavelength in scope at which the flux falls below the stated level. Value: 7363.0 AA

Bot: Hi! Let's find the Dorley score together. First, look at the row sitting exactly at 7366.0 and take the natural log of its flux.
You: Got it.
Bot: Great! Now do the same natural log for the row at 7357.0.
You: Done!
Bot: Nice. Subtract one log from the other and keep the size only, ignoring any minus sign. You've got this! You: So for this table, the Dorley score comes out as 0.006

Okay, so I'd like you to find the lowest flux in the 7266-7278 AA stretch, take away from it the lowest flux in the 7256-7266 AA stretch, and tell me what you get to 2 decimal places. 0.39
